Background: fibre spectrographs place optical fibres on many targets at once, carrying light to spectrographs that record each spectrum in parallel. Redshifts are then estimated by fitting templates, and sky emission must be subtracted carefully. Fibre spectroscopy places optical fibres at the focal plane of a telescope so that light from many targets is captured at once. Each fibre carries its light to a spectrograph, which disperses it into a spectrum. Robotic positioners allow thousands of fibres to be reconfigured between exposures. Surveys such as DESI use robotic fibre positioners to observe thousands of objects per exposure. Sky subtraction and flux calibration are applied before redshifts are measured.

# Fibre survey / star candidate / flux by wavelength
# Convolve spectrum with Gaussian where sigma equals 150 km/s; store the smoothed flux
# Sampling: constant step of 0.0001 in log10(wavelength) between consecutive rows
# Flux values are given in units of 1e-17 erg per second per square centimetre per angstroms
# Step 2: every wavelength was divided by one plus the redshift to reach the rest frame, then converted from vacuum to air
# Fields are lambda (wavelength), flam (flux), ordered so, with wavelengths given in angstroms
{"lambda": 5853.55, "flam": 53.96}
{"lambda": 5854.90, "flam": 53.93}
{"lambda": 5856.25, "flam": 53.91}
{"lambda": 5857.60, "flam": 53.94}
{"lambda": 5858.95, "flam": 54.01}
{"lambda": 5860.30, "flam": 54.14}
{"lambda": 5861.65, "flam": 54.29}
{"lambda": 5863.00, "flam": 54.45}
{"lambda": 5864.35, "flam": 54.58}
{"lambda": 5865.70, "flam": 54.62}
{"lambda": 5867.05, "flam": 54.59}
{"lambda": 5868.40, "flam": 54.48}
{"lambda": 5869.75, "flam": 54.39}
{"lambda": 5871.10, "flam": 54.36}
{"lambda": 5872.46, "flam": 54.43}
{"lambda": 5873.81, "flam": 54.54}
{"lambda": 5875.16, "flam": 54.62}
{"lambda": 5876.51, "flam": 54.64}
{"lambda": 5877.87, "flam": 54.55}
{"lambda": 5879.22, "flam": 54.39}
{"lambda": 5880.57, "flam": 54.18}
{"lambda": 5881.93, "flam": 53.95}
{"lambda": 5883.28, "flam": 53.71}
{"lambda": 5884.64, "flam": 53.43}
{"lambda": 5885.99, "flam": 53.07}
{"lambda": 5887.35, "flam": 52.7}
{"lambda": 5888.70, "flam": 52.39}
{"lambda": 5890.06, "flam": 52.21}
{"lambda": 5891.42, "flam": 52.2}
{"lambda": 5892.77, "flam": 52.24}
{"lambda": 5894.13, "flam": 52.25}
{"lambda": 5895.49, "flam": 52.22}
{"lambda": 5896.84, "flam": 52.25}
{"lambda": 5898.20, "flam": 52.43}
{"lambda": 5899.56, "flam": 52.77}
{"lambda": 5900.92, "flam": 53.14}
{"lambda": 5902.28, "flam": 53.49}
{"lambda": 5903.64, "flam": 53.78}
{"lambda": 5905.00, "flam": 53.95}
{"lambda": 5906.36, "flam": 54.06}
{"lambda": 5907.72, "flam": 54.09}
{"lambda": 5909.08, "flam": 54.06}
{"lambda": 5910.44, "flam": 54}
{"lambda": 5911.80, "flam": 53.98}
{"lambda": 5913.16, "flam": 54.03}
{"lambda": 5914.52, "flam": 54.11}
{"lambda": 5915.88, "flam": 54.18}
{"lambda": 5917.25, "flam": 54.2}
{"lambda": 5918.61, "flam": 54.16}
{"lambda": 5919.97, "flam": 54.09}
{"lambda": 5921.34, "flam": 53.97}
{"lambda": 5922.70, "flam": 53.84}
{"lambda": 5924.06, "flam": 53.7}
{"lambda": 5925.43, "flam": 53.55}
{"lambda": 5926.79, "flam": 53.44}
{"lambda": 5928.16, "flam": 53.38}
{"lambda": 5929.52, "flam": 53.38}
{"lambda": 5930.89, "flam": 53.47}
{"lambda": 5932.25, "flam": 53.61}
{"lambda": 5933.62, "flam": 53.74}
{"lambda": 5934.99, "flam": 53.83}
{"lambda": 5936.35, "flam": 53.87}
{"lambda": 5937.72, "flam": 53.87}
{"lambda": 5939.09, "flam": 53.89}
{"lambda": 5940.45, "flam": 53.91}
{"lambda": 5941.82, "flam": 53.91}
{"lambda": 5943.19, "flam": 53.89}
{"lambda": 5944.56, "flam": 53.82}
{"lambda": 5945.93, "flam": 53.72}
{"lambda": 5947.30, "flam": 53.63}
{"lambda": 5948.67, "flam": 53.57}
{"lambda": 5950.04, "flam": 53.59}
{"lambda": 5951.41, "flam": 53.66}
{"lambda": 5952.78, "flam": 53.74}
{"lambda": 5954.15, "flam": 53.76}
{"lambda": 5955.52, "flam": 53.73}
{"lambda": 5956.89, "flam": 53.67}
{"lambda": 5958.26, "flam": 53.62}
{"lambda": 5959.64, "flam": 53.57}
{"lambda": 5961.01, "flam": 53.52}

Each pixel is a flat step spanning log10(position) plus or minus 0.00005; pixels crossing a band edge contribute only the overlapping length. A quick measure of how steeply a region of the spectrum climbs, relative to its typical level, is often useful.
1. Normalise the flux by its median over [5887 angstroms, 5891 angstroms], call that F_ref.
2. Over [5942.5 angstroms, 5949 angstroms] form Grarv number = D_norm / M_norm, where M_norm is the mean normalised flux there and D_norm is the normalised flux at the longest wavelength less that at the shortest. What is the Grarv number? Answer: -0.006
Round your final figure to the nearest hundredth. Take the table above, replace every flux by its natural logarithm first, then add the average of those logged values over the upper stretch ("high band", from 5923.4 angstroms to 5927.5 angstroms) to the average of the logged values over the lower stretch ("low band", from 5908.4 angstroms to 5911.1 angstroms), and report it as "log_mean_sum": 7.97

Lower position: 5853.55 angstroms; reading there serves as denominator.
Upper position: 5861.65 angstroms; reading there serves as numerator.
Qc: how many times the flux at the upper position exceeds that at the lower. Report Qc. 1.006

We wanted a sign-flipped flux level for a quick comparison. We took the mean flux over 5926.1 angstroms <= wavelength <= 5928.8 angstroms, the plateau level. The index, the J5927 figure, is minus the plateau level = -53.4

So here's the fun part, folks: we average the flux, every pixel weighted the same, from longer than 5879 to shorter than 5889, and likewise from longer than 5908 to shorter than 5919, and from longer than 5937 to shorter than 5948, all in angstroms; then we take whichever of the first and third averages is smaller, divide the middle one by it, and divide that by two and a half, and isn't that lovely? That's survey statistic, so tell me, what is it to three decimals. 0.405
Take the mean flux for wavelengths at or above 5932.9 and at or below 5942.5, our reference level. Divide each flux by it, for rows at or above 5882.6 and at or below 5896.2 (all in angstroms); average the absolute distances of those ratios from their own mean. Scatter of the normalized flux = 0.0087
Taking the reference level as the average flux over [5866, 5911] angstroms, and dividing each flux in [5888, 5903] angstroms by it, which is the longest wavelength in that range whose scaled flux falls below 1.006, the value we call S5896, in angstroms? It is 5902.28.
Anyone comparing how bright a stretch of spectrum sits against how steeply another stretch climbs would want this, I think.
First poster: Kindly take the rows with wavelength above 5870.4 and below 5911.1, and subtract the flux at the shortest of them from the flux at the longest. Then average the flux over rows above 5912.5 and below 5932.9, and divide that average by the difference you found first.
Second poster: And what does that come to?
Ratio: -149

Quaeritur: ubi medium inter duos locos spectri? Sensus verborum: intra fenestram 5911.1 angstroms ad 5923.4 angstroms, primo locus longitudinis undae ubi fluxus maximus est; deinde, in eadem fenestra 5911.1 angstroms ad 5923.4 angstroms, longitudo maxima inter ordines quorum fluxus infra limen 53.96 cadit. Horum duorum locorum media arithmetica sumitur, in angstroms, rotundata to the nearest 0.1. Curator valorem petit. 5920.0 angstroms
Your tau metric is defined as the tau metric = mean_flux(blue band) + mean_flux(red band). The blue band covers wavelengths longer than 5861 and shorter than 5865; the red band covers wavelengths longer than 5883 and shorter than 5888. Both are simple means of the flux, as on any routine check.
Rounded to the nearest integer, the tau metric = 108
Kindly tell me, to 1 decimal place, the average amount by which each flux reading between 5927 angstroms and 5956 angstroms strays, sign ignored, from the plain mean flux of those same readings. 0.1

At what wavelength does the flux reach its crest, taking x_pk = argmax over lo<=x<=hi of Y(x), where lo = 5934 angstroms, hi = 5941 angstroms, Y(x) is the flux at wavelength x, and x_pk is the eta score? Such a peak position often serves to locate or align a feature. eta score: 5940.45 angstroms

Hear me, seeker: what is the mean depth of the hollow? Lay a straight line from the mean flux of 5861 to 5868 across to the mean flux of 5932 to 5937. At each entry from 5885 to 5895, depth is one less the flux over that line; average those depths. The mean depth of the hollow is 0.033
